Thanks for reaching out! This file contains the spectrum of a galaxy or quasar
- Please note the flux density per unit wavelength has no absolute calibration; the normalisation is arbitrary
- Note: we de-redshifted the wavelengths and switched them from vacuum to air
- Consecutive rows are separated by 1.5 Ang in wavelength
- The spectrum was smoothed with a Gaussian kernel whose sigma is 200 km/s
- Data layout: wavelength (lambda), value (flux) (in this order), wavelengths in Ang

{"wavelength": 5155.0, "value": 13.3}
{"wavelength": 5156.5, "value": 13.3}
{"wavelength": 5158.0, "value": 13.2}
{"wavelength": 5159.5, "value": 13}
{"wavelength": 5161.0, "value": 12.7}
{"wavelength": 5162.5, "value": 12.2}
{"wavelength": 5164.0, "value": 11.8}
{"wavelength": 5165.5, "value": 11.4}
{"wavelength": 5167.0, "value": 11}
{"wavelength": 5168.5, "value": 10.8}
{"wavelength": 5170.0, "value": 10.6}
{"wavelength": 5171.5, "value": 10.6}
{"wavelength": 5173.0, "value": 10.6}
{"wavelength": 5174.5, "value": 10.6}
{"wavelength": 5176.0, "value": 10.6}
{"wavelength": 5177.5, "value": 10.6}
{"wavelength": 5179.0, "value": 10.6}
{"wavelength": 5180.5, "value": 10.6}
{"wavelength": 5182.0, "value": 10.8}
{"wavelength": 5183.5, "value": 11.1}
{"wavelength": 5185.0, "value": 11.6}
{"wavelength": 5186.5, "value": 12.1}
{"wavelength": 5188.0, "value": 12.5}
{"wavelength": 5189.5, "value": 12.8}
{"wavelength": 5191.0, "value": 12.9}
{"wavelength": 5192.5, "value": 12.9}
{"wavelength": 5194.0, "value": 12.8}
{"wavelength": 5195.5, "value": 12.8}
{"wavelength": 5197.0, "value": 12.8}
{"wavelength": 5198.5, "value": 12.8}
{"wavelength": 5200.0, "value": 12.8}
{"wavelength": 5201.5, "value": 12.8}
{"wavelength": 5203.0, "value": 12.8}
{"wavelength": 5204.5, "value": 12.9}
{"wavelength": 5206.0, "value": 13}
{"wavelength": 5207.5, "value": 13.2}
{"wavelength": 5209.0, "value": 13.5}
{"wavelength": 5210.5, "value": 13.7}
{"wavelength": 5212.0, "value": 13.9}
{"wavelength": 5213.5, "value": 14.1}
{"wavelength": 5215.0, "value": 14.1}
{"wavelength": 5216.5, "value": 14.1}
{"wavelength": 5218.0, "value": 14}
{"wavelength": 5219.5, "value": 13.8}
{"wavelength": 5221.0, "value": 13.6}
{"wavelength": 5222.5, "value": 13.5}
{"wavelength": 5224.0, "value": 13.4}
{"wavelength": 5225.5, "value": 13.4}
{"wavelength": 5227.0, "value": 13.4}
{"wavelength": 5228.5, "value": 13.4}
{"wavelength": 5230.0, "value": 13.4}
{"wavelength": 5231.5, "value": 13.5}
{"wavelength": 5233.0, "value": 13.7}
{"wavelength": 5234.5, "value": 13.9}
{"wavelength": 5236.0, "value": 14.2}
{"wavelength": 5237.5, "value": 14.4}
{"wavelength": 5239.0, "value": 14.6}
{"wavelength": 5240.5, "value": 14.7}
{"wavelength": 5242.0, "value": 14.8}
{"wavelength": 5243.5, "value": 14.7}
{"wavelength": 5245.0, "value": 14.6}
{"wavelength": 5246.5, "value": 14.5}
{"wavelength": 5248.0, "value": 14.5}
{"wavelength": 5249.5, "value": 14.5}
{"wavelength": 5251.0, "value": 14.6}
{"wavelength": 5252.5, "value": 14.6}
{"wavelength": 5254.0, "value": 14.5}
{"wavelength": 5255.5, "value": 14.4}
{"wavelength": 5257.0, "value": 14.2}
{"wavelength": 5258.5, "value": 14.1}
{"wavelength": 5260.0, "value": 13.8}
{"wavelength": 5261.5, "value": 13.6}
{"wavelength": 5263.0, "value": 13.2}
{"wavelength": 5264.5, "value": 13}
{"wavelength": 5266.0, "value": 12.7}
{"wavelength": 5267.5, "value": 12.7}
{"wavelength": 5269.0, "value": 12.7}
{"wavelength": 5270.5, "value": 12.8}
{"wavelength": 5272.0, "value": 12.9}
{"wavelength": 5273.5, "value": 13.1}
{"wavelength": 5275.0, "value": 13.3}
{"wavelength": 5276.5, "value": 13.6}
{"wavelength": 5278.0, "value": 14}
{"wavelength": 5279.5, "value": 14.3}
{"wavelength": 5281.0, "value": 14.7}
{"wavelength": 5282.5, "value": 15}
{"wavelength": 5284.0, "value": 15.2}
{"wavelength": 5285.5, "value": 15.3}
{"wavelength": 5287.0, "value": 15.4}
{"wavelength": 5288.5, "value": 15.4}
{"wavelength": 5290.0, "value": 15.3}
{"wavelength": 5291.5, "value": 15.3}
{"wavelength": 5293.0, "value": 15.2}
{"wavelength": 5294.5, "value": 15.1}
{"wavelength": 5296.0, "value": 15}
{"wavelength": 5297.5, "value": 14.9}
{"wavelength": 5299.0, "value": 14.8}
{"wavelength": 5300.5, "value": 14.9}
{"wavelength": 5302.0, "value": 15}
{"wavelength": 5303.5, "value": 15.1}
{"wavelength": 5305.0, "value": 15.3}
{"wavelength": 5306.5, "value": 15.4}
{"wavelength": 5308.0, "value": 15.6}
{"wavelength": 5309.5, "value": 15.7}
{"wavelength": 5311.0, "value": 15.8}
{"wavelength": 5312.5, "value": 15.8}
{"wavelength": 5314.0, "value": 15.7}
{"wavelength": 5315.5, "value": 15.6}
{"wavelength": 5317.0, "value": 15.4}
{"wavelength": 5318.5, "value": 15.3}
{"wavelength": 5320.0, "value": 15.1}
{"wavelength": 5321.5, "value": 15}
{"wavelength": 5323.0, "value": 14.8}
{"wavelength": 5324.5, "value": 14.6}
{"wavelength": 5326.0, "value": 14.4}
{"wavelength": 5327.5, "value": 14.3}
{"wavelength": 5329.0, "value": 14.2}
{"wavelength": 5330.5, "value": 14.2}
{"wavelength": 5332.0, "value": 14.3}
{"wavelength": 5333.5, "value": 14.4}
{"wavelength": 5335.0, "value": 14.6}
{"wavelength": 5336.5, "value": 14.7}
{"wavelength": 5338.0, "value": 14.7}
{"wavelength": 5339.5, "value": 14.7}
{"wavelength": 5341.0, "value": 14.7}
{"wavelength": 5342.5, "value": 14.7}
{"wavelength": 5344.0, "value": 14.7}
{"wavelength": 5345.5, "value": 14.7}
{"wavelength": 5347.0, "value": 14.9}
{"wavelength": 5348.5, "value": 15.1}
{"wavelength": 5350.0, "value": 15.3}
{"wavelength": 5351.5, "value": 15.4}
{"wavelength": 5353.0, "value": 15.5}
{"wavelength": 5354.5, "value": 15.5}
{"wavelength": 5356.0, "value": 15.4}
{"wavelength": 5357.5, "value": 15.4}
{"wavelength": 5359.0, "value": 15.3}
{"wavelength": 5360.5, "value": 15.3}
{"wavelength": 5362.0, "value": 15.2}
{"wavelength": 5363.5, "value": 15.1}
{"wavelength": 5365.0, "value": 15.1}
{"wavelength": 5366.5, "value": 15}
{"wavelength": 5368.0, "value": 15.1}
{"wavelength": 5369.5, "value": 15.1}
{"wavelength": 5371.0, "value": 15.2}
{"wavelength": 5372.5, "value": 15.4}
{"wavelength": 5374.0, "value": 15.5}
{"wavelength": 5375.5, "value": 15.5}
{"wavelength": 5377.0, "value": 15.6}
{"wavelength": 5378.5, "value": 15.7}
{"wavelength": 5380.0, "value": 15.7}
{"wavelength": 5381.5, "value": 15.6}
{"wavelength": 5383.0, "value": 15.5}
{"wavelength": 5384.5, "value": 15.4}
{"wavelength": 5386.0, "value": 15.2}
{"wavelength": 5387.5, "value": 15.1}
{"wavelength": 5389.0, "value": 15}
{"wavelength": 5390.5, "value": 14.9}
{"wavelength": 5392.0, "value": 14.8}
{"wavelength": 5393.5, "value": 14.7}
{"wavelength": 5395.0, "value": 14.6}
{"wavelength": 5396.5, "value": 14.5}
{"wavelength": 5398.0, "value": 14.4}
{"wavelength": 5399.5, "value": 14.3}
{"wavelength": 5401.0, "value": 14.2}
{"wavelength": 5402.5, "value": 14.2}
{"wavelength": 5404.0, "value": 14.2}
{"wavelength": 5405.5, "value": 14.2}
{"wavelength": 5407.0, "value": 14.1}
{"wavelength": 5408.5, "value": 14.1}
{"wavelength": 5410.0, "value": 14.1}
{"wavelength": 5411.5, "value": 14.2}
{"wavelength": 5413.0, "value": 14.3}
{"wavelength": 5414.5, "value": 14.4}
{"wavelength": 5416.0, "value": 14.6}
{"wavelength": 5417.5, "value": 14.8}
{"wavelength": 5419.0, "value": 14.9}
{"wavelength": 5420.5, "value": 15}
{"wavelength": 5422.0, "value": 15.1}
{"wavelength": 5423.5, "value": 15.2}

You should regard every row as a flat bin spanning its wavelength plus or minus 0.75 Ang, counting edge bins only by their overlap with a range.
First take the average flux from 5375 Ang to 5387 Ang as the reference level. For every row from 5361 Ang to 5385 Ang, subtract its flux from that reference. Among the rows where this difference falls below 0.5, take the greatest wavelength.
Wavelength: 5384.5 Ang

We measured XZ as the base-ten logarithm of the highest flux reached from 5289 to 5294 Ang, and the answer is 1.18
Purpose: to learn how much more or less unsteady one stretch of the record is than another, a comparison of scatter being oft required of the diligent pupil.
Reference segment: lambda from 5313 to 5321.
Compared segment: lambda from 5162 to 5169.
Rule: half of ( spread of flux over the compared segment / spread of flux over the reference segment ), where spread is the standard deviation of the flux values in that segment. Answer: 1.2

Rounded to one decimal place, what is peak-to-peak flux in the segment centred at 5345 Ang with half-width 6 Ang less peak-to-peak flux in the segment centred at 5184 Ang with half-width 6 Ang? -1.6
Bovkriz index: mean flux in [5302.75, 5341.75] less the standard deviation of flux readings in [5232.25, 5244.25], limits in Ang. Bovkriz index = 14.6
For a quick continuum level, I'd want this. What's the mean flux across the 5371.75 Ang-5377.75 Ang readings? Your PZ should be 15.5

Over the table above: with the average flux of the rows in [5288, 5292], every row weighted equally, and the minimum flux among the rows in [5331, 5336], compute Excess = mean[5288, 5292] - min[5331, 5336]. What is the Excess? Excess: 1.03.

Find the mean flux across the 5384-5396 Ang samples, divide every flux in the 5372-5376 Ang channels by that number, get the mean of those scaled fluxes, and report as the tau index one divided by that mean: 0.97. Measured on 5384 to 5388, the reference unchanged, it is 0.98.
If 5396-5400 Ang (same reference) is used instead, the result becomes 1.04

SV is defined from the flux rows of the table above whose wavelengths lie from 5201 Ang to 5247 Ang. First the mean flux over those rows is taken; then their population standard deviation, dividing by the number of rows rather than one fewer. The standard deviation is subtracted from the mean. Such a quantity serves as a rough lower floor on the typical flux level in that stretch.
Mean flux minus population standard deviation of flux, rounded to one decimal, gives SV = 13.2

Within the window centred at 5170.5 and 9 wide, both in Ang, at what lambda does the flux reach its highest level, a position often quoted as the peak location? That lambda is 5167.0 Ang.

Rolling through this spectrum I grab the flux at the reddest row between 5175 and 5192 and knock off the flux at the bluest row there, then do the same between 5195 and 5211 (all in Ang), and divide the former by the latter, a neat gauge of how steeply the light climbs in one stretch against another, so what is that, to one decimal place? 2.6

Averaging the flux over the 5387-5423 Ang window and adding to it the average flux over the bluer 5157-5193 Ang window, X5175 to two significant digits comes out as 26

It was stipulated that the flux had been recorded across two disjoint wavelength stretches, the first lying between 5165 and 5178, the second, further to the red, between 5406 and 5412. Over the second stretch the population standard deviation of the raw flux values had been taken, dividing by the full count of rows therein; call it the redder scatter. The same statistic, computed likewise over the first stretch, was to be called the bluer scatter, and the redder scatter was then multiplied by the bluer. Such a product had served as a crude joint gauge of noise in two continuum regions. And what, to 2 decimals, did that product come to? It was 0.01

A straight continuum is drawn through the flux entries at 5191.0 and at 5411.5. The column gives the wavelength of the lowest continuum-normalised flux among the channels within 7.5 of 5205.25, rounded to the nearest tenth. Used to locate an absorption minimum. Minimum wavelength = 5203.0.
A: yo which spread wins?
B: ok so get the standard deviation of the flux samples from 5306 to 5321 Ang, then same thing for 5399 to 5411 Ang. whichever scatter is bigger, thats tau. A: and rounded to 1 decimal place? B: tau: 0.2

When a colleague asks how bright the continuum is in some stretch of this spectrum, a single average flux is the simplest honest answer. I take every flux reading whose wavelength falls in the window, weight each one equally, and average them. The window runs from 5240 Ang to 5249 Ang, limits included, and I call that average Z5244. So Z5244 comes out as 14.6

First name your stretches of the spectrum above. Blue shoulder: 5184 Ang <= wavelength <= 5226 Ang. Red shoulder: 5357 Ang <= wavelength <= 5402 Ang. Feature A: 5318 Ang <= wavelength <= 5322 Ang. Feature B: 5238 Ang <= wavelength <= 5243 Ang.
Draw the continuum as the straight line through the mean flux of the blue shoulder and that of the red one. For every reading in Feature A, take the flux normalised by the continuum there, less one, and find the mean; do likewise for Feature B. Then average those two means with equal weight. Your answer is 0.066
